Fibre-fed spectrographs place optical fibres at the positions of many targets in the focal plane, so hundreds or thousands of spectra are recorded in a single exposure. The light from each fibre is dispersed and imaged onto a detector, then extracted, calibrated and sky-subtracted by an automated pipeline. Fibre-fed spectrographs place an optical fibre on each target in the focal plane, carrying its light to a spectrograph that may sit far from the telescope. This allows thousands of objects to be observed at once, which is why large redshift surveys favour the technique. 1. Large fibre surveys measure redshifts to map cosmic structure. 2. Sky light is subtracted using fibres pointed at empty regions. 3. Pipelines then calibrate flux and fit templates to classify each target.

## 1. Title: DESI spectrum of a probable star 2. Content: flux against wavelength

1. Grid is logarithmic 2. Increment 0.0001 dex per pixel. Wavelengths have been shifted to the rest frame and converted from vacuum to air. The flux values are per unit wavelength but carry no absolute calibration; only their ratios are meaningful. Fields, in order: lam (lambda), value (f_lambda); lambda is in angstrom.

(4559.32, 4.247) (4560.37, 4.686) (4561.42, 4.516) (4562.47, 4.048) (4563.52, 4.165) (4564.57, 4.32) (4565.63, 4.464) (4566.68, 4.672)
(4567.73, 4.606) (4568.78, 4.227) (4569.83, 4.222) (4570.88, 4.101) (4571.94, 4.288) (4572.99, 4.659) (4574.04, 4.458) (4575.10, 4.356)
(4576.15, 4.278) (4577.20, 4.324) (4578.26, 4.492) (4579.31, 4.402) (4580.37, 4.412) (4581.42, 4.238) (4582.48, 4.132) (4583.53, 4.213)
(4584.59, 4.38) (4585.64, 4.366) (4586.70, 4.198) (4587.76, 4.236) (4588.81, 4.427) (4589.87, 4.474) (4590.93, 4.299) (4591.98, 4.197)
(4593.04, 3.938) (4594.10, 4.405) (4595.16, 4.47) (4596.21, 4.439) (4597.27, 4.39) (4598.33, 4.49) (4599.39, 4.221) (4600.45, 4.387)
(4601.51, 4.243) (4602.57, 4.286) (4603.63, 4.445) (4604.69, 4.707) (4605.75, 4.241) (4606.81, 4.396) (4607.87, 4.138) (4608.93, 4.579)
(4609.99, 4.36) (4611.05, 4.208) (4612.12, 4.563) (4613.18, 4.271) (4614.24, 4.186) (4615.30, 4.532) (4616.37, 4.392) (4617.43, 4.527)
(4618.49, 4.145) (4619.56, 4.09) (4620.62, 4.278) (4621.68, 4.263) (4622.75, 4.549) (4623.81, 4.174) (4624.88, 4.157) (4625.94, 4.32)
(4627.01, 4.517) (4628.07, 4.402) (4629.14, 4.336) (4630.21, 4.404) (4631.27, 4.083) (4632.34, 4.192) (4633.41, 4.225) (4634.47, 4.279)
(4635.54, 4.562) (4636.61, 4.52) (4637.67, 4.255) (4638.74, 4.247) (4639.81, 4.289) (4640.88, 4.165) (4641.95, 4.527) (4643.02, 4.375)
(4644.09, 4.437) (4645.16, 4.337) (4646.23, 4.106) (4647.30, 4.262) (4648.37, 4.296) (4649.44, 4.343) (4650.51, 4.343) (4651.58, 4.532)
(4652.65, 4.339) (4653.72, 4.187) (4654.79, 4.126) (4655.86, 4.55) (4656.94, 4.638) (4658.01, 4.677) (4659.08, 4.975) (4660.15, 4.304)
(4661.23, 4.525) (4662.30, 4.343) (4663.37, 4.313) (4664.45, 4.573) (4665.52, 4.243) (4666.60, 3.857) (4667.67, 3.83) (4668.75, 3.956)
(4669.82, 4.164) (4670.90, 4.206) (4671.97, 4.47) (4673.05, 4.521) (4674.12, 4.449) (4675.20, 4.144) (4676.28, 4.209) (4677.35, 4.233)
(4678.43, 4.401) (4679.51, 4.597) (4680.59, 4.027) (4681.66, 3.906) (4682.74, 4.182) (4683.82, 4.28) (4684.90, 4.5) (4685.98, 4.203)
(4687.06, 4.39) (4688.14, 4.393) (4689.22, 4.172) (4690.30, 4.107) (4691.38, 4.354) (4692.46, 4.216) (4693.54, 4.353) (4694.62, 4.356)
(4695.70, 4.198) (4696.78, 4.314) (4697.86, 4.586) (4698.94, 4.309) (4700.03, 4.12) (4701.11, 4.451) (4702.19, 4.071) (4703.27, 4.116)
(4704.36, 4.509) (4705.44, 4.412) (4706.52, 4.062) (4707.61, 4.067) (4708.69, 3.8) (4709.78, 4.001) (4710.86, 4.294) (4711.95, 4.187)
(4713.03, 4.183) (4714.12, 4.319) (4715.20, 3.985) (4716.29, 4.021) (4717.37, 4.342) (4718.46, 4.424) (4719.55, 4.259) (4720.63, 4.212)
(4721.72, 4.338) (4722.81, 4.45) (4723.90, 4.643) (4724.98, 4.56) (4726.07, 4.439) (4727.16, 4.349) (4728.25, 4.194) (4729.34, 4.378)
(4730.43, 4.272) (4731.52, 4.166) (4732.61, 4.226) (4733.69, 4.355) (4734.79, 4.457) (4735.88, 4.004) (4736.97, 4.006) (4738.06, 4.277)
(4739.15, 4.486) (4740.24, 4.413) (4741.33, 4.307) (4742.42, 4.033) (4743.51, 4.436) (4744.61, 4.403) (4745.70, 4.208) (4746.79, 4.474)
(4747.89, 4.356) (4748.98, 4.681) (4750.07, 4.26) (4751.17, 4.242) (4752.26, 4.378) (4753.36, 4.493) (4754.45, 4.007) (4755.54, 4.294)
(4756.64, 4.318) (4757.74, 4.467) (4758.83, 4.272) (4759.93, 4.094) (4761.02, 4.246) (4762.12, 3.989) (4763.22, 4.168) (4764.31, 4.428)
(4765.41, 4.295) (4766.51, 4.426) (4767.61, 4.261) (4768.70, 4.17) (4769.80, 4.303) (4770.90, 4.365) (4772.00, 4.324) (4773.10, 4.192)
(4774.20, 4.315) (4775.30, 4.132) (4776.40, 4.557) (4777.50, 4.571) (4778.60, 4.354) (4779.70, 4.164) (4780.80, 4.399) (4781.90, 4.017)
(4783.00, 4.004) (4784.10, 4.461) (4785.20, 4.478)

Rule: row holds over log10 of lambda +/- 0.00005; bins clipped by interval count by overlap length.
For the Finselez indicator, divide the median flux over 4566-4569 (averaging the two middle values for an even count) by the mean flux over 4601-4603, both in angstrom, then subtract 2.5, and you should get -1.42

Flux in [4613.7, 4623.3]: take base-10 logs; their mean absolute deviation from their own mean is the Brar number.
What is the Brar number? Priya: 0.015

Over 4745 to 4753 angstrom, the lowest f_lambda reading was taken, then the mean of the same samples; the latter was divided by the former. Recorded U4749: 1.04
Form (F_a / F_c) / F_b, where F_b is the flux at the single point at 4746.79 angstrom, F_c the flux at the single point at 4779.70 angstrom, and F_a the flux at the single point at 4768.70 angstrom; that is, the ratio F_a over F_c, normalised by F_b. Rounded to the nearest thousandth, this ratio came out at 0.224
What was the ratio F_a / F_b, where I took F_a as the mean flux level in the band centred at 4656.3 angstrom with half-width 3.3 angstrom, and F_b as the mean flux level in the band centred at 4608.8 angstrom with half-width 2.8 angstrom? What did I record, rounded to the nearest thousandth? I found 1.044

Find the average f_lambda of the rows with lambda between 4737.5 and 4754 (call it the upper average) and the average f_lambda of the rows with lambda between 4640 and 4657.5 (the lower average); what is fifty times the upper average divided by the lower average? 50.2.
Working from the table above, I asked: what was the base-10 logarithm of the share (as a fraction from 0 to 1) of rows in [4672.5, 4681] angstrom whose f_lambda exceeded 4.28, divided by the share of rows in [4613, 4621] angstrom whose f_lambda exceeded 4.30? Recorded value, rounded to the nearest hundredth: 0.12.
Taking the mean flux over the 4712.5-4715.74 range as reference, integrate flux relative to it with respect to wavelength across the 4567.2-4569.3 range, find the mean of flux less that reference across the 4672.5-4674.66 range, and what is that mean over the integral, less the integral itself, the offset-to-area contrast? -2.09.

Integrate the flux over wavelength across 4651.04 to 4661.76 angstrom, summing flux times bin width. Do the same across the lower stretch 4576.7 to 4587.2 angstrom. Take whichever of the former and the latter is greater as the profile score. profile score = 48.1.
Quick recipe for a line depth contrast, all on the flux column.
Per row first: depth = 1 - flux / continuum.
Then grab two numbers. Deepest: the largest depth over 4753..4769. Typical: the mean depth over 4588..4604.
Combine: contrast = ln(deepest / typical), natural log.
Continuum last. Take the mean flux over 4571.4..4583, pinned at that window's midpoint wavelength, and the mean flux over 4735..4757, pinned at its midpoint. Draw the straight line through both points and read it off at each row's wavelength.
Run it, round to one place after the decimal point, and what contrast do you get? 2.8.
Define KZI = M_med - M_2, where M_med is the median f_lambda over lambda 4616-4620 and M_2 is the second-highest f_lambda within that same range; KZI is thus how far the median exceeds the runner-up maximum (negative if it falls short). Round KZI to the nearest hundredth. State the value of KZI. -0.12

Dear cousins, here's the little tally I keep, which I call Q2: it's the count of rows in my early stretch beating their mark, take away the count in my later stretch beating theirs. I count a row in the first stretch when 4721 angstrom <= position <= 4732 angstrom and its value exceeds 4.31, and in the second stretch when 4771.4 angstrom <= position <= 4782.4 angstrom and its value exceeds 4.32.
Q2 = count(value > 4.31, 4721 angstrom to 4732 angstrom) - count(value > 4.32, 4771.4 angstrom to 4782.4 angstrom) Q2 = 2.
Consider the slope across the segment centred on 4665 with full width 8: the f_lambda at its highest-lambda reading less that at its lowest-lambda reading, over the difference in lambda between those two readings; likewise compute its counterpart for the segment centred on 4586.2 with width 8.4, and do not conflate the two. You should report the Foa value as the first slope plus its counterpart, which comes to -0.03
